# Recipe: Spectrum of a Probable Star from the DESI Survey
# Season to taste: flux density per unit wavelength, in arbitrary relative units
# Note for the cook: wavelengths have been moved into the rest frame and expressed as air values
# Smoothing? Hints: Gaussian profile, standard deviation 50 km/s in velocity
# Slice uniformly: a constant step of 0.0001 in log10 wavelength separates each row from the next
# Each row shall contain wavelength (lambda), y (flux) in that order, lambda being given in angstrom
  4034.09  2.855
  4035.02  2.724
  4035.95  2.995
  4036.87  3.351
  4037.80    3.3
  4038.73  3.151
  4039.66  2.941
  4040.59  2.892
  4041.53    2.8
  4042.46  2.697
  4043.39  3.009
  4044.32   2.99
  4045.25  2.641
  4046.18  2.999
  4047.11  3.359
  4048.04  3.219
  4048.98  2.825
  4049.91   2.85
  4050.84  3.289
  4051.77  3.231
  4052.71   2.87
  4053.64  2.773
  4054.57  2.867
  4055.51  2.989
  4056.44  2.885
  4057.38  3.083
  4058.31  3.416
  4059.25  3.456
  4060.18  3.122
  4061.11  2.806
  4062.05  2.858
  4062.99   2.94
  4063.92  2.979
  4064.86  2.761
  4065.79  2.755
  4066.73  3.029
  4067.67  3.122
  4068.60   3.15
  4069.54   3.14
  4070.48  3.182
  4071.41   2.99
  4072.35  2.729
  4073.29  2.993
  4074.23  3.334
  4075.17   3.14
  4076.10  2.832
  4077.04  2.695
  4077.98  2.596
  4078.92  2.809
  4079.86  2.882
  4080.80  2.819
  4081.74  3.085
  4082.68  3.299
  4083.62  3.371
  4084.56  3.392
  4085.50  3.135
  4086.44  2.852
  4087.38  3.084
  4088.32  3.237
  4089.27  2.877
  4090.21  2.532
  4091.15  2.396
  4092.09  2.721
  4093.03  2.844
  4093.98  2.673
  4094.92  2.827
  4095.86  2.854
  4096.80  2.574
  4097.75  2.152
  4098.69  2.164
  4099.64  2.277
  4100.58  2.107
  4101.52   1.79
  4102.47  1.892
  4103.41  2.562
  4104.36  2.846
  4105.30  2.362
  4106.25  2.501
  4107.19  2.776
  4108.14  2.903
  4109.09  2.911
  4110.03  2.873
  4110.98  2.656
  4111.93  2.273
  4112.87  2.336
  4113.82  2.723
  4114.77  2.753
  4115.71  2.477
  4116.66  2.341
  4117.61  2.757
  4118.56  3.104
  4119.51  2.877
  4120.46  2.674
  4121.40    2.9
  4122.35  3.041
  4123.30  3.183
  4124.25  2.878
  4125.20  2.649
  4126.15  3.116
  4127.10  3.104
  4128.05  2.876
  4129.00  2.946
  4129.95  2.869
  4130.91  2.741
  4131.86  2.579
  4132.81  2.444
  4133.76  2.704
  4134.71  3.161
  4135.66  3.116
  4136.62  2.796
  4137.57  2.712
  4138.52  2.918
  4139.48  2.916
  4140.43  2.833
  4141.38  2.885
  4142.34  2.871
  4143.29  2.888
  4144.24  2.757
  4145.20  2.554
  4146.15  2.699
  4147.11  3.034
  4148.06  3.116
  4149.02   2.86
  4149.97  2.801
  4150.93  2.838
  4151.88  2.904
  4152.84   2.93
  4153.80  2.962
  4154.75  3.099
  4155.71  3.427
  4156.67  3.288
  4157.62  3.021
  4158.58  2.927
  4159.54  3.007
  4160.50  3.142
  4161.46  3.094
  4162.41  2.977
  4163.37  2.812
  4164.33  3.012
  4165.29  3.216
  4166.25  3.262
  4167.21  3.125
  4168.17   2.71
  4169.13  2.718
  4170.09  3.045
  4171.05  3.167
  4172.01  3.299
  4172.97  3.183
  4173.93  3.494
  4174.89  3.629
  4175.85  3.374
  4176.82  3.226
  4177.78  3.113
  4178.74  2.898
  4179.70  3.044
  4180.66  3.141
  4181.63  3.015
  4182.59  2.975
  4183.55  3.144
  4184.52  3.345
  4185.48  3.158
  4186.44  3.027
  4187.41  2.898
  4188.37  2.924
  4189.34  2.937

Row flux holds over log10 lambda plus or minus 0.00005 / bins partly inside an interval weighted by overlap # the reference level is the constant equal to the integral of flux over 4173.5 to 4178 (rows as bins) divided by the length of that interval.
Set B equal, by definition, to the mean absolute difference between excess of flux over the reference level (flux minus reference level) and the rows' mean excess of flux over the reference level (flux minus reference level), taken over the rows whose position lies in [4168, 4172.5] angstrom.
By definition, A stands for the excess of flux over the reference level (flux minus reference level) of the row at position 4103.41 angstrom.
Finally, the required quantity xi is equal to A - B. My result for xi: -1.03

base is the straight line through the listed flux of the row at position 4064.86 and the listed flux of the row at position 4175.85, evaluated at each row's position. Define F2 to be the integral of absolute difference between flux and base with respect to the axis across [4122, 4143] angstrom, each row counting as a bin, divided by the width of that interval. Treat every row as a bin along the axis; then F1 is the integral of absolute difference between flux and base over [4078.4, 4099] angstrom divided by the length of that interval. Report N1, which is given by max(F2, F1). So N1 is 0.28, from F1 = 0.28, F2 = 0.268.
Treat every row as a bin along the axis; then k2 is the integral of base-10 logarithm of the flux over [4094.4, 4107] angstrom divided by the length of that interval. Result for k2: 0.374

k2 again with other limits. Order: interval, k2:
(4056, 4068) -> 0.478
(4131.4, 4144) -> 0.451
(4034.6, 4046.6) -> 0.471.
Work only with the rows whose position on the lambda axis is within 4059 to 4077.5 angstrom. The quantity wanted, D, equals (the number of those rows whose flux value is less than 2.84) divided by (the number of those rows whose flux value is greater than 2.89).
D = 0.5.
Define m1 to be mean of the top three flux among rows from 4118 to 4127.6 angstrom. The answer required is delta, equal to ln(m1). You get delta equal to 1.14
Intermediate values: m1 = 3.13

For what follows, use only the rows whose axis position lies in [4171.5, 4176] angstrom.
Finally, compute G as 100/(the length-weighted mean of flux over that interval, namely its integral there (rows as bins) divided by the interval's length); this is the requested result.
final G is 29.4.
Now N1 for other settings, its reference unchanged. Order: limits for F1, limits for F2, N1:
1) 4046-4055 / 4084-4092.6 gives 0.35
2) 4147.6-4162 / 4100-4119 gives 0.47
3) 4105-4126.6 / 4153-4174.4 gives 0.31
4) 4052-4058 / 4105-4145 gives 0.31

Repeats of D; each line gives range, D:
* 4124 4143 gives 1.1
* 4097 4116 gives 8.0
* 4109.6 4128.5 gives 1.7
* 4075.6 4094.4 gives 1.3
